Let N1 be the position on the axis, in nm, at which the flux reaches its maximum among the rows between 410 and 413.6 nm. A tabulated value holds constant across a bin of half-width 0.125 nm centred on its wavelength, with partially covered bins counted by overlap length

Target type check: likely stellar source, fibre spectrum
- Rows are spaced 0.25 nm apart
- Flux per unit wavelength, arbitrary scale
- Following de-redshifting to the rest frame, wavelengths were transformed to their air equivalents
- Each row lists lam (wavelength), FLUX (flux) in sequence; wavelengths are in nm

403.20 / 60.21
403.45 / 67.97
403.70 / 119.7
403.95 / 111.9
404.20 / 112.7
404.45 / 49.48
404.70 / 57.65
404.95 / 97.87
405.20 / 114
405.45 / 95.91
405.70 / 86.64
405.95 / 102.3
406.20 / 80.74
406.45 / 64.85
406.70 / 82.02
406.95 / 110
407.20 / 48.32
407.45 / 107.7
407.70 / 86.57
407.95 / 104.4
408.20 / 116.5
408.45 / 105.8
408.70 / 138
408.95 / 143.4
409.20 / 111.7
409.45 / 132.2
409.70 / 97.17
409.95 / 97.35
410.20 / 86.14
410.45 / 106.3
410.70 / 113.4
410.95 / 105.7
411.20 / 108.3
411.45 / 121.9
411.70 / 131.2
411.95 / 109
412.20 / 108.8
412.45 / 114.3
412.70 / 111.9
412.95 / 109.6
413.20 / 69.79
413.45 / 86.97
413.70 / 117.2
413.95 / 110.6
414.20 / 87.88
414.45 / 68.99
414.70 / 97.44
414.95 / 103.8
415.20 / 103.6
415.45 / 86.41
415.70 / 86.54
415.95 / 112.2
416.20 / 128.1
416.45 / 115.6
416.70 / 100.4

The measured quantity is 411.70 nm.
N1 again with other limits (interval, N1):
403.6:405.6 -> 403.70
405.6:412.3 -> 408.95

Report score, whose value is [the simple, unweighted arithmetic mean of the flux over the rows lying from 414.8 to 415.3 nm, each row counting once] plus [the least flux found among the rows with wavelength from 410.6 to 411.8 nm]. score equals 209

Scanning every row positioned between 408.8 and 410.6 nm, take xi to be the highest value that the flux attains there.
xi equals 143.4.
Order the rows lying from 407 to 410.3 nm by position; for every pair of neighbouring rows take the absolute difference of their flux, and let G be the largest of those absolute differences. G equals 59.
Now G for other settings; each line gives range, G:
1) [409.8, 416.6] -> 40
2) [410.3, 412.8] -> 22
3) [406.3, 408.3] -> 62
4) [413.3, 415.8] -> 30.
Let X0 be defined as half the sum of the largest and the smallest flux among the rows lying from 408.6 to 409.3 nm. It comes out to 128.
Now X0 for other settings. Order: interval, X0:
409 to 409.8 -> 115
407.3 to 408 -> 97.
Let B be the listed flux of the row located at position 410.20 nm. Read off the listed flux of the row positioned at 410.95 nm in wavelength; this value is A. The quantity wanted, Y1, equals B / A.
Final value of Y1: 0.81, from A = 105.7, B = 86.14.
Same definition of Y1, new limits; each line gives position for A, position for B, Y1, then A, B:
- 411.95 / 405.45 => 0.88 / 109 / 95.91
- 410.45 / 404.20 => 1.06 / 106.3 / 112.7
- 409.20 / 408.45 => 0.95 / 111.7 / 105.8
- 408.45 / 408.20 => 1.10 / 105.8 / 116.5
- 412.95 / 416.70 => 0.92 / 109.6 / 100.4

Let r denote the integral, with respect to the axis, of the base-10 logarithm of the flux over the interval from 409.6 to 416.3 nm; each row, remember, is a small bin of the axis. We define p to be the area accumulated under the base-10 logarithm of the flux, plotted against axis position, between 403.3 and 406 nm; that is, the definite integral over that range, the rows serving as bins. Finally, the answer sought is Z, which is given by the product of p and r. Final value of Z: 71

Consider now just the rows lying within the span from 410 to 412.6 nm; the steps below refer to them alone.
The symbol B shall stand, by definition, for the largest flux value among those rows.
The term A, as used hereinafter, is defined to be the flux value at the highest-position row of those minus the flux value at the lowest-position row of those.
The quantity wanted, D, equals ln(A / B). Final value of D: -1.54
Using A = 28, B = 131.2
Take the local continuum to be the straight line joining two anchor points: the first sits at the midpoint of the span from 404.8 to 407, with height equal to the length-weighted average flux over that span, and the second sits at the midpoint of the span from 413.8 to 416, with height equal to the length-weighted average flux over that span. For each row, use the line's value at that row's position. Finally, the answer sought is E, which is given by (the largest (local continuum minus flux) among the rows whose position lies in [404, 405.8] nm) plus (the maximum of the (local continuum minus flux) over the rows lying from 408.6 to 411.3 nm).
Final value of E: 49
